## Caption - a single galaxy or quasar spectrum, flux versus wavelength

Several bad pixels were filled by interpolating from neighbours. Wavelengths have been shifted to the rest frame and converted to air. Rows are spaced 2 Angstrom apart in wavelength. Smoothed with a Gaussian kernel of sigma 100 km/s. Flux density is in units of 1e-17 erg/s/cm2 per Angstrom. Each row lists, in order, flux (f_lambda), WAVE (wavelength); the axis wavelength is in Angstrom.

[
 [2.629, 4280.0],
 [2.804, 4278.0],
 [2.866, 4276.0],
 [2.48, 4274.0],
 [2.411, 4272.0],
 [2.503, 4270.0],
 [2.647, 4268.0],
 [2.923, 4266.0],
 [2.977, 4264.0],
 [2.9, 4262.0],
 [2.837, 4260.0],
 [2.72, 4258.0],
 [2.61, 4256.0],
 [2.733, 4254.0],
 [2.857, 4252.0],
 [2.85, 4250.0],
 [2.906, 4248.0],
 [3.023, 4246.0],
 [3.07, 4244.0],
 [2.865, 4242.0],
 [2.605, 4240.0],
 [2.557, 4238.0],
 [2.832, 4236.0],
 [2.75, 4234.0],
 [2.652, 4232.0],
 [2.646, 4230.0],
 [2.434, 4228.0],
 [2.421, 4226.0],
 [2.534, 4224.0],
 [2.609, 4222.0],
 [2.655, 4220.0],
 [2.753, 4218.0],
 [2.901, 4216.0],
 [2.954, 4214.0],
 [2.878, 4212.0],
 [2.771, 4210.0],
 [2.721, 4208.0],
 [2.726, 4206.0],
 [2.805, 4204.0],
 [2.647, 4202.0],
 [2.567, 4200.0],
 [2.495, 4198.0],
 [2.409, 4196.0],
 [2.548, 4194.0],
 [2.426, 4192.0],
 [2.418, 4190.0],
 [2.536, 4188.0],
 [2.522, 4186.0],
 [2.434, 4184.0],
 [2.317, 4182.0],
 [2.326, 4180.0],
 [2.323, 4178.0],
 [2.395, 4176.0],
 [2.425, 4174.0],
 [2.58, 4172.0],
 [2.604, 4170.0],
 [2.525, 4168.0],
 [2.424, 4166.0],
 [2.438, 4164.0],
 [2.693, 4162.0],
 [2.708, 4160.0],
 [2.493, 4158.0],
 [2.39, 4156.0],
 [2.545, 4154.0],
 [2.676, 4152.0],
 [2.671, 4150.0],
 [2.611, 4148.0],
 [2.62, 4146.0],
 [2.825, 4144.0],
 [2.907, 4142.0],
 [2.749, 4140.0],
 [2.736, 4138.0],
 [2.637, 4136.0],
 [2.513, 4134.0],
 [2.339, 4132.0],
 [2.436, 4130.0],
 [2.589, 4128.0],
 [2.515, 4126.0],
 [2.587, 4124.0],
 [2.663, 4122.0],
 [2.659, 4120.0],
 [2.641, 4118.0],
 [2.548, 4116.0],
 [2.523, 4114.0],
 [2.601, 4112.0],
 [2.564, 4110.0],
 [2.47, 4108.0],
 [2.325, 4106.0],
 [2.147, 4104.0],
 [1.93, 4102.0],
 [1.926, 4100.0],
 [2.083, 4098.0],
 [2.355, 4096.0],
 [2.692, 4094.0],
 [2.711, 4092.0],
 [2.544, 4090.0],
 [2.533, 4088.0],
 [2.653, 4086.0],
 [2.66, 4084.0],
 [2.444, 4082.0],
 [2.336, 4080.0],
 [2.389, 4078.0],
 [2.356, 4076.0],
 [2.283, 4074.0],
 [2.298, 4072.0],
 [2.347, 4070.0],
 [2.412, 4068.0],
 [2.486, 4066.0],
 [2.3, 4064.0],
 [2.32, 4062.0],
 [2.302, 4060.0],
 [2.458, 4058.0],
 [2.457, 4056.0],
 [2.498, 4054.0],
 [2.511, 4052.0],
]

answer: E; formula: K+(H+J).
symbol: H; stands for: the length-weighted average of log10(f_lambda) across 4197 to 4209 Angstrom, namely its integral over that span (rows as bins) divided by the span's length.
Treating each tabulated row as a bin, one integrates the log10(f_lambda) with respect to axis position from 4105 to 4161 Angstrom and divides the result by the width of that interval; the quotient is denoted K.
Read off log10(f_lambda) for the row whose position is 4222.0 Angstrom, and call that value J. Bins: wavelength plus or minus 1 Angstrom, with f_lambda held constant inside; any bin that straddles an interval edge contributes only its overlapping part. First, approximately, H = 0.425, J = 0.42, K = 0.41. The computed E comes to 1.254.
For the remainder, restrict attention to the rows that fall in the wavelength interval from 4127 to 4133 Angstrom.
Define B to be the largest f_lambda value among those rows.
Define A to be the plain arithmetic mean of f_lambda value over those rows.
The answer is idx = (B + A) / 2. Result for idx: 2.52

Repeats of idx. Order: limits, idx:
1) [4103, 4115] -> 2.52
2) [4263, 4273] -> 2.83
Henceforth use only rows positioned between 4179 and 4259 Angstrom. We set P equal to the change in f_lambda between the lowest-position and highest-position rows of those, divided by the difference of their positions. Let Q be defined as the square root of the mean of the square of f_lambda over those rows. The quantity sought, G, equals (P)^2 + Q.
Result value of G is 2.67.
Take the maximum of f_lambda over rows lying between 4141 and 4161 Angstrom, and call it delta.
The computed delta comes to 2.907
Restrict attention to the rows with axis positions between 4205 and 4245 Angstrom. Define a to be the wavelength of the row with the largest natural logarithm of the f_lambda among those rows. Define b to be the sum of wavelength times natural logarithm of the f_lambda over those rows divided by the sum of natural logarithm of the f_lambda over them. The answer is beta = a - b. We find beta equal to 19.0 Angstrom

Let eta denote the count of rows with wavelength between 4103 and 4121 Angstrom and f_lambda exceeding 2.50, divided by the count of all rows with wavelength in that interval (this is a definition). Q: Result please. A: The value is 0.67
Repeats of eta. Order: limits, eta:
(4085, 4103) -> 0.56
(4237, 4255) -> 1.00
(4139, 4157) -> 0.89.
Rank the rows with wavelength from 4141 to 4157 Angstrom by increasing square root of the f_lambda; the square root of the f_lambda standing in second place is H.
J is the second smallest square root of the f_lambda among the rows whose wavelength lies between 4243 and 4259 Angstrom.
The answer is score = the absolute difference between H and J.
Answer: 0.05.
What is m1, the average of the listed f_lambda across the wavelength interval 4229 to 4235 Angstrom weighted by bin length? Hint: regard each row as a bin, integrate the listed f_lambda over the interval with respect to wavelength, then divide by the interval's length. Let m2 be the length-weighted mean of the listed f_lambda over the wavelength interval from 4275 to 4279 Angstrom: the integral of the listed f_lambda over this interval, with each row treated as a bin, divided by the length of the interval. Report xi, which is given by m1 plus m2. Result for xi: 5.5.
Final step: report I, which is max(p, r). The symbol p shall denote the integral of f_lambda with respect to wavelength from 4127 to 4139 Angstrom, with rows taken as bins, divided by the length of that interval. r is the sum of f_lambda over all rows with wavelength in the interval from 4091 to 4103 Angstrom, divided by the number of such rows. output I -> 2.5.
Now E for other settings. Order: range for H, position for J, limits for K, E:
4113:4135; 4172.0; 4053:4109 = 1.193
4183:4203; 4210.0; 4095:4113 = 1.193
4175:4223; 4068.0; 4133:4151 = 1.225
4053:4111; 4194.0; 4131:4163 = 1.203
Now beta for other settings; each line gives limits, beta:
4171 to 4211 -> 12.5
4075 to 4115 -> -2.8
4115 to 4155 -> 6.8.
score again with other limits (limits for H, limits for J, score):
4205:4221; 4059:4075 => 0.13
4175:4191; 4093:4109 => 0.13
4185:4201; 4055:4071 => 0.04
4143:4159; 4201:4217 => 0.07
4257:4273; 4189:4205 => 0.03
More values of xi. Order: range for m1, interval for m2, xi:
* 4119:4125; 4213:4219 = 5.5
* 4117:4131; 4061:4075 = 4.9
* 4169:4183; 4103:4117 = 4.9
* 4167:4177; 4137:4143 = 5.3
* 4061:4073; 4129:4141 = 4.9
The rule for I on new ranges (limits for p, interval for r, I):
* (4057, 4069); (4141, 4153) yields 2.7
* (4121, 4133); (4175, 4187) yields 2.5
